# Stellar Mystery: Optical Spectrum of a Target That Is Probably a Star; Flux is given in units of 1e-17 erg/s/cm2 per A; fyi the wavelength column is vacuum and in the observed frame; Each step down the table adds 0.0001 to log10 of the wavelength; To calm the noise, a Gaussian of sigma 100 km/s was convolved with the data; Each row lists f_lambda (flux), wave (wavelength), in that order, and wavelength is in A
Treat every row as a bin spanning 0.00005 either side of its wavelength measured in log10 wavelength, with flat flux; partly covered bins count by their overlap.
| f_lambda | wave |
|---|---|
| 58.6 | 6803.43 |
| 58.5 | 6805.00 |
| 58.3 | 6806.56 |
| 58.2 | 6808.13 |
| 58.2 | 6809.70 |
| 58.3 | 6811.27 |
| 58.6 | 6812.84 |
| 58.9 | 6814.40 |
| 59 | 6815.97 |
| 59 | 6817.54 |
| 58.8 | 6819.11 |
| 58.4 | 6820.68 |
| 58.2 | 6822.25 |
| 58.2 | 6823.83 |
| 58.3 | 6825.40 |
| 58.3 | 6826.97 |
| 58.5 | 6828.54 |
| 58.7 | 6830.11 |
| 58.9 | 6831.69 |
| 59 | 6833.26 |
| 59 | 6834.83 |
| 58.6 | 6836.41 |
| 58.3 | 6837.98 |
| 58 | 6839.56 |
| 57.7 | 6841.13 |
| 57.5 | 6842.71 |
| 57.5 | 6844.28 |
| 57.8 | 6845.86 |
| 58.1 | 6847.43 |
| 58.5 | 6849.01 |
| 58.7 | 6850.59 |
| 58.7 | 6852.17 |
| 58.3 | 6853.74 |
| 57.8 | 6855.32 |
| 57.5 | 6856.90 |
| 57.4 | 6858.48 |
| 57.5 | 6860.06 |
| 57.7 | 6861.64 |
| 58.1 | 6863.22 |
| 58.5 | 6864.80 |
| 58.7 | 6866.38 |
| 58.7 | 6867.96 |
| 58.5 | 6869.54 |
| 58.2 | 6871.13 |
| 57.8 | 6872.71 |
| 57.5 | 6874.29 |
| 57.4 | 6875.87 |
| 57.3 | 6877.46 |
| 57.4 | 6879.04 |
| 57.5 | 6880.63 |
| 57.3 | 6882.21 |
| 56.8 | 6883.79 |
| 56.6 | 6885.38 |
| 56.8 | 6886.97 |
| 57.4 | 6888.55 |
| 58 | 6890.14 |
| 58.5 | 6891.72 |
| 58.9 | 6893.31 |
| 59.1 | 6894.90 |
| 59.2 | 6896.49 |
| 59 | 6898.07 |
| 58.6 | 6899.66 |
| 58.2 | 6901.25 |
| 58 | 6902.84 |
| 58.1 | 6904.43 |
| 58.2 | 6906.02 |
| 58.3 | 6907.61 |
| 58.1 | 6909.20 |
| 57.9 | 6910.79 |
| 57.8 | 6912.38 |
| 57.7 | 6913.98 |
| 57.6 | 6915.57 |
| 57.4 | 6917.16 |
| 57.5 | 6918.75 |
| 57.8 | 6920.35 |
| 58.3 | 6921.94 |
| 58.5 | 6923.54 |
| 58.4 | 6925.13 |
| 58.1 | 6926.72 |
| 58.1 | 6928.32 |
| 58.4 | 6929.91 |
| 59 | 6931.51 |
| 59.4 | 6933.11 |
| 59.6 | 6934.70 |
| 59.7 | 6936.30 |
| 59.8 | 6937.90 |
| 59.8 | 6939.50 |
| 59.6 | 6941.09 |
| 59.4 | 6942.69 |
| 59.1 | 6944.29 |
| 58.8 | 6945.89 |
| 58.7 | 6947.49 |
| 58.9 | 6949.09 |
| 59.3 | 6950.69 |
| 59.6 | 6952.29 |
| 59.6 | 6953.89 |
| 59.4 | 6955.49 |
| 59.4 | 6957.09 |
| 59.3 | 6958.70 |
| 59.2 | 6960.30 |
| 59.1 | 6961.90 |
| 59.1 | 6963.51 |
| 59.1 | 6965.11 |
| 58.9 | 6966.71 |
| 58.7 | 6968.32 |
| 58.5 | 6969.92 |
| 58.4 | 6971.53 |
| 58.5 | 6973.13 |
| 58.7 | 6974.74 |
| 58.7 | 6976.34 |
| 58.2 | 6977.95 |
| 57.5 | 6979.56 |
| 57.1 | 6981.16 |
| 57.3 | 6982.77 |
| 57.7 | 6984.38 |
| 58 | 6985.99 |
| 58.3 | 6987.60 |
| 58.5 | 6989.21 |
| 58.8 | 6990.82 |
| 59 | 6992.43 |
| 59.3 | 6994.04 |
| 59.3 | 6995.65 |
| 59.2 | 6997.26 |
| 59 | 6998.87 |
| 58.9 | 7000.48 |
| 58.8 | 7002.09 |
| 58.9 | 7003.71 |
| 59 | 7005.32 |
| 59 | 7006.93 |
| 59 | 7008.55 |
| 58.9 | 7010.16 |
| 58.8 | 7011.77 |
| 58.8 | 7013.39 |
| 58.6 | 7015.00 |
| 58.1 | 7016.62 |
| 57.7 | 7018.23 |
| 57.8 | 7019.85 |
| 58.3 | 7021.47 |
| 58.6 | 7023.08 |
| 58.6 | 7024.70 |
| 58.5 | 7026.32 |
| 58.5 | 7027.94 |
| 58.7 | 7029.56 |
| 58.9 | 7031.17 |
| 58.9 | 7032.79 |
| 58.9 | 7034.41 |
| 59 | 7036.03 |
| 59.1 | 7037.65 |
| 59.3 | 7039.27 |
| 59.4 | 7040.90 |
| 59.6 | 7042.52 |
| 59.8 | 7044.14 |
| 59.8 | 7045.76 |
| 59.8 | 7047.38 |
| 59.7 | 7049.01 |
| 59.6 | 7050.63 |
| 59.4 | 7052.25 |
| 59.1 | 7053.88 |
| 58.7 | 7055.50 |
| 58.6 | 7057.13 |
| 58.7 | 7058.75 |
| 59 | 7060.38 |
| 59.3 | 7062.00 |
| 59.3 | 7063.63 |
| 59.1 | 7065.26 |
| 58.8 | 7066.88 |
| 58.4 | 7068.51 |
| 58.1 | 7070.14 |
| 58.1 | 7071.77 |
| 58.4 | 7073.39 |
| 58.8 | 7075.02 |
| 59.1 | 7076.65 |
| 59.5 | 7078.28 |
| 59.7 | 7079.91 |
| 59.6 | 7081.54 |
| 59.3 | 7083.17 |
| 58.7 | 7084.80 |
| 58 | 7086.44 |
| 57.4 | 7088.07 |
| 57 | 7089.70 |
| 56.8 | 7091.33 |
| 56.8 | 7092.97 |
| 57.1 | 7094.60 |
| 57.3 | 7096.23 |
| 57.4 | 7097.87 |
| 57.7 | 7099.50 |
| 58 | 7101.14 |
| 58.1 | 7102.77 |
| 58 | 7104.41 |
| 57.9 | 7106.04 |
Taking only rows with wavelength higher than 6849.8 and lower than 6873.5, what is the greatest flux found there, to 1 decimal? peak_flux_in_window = 58.7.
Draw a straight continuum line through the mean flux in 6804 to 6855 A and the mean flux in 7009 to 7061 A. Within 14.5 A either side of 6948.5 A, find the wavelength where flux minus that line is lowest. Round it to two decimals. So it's 6947.49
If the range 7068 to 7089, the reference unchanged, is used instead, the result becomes 7088.07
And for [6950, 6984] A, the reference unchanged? 6981.16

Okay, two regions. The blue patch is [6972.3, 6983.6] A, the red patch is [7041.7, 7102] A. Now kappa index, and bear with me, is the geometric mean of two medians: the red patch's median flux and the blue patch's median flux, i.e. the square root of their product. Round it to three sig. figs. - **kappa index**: 58.5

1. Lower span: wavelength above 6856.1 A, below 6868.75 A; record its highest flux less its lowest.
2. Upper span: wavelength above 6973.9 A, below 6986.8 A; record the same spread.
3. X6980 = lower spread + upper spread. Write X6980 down 2.9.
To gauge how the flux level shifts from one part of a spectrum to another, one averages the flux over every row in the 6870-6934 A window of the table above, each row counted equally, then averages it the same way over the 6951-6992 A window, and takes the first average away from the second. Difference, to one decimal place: 0.6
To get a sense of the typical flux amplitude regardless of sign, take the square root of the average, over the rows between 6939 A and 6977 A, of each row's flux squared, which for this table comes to 59.08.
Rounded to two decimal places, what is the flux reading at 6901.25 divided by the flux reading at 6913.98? 1.01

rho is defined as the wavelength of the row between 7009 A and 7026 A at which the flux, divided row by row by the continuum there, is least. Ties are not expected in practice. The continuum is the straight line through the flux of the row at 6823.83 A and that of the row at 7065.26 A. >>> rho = 7018.23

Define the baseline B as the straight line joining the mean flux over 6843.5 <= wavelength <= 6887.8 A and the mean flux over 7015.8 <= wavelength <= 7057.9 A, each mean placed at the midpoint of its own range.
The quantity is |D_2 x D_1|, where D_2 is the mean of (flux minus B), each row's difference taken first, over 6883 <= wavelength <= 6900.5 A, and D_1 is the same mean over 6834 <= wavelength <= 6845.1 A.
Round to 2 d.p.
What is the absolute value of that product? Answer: 0.05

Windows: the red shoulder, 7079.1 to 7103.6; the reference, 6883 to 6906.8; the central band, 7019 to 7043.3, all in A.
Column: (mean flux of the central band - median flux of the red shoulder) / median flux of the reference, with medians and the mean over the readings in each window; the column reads 0.019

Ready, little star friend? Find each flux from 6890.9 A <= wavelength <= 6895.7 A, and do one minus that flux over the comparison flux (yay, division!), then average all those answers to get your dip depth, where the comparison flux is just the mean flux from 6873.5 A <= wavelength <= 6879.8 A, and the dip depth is -0.025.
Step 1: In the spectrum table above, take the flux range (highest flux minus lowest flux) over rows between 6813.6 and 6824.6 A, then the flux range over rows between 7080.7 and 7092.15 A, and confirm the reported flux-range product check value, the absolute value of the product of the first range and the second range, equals 2.24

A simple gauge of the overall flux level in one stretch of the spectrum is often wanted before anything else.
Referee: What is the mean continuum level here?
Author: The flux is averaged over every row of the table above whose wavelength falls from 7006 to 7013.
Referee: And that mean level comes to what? 58.92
